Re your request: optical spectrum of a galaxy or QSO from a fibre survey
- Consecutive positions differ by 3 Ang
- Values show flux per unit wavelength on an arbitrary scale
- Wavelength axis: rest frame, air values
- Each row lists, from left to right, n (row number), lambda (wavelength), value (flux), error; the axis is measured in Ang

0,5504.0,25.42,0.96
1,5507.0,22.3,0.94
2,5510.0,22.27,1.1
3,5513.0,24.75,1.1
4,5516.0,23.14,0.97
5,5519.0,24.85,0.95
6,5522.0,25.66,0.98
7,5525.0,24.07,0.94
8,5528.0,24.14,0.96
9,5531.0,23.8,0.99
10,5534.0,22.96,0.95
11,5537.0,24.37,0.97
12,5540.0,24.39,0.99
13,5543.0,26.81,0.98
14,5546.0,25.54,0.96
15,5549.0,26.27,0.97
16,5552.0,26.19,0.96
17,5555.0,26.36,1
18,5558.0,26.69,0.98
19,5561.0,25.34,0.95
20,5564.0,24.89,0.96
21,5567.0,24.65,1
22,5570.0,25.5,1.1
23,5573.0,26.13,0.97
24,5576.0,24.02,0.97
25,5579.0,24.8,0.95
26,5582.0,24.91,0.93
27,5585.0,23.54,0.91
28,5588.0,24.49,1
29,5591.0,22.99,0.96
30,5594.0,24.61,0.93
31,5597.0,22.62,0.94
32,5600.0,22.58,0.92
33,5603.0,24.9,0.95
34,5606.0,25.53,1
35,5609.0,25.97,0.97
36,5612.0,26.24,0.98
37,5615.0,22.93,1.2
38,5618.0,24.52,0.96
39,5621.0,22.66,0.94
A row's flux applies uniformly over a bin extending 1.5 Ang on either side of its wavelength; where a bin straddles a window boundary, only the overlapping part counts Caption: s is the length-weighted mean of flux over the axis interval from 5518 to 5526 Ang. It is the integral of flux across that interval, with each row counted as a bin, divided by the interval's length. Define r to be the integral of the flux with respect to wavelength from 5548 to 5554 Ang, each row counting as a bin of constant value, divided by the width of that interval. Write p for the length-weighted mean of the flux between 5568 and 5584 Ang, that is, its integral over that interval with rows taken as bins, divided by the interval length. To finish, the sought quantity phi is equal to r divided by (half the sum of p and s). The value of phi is 1.051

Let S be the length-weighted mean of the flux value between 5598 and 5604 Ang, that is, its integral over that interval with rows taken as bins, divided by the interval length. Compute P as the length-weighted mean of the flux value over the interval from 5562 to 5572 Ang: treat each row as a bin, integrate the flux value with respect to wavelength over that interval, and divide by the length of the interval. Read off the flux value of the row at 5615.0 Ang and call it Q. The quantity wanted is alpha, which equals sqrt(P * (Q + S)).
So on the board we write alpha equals 34.1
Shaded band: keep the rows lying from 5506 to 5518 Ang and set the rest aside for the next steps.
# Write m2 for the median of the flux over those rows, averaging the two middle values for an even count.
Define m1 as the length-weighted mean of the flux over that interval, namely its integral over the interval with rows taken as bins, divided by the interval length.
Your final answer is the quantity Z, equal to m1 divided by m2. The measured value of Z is 1.02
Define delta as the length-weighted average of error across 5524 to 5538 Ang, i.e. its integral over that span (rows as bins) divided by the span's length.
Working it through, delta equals 0.96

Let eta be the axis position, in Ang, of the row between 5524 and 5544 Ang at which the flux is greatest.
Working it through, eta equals 5543.0 Ang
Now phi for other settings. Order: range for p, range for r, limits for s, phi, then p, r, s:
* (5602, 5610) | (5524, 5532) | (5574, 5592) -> 0.967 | 25.5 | 24.0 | 24.2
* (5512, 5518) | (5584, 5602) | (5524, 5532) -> 0.980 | 24.0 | 23.5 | 24.0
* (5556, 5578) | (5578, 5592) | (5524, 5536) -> 0.985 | 25.3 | 24.2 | 23.8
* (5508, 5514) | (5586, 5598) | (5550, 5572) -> 0.968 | 23.3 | 23.7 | 25.7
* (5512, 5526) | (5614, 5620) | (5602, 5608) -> 0.952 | 24.5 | 23.7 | 25.3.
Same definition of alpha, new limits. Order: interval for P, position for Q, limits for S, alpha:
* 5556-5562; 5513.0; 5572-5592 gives 35.8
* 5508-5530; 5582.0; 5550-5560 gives 35.1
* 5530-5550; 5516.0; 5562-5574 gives 34.7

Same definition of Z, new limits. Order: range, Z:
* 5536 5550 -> 1.00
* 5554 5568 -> 1.01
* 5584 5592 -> 1.01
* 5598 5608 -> 0.98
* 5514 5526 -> 1.00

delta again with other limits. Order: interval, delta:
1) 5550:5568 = 0.97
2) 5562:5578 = 1.00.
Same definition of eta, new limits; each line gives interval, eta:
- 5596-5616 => 5612.0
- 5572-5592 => 5573.0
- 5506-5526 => 5522.0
